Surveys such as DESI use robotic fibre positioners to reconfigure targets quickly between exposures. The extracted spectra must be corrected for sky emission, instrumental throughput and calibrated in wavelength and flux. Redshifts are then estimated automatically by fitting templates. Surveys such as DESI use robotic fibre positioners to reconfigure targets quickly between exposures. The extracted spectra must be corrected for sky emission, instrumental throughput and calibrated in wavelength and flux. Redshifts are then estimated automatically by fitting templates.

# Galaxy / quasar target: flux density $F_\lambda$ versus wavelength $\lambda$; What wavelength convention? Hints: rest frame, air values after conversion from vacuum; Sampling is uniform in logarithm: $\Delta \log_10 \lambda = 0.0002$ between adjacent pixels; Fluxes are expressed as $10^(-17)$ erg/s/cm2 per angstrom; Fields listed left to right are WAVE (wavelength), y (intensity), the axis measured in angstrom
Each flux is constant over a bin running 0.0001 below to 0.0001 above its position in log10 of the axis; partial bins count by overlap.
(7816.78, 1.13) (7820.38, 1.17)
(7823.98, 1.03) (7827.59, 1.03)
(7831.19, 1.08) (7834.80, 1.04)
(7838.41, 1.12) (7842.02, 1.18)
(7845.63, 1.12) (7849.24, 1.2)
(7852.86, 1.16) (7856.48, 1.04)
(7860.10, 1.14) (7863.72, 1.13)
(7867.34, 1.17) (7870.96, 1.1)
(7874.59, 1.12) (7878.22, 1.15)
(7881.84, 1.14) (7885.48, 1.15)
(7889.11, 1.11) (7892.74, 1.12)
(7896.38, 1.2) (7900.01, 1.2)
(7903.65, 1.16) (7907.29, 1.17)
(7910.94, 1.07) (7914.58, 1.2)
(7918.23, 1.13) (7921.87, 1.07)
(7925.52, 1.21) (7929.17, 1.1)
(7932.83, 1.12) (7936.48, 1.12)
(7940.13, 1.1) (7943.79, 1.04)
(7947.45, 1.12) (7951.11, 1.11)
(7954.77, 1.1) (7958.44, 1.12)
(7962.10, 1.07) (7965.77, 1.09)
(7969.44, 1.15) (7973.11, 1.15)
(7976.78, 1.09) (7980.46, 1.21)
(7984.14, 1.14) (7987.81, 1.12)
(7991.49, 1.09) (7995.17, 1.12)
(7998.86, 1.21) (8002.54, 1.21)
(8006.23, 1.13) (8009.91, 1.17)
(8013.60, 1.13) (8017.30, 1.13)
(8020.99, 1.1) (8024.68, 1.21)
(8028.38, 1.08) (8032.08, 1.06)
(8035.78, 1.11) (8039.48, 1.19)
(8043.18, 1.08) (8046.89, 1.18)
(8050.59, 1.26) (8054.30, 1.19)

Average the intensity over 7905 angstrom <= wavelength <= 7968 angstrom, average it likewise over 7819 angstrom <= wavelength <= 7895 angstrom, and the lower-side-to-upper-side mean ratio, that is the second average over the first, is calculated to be 1.00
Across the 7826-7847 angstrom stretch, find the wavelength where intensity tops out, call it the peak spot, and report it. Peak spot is 7842.02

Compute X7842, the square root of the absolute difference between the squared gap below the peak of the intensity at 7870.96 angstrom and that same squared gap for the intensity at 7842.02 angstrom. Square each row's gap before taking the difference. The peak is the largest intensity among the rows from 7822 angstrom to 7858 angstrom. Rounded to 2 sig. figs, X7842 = 0.098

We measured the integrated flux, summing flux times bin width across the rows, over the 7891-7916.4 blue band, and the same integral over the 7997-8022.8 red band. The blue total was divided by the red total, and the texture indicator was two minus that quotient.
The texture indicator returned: 1.01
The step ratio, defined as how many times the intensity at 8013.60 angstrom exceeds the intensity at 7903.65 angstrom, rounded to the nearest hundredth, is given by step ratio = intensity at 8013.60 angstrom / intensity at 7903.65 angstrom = 0.97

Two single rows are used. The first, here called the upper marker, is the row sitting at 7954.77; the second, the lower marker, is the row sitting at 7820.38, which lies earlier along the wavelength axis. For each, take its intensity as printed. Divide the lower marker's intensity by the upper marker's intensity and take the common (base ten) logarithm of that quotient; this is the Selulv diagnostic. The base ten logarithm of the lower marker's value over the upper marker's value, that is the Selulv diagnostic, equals 0.027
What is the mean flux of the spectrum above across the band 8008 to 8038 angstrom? 1.12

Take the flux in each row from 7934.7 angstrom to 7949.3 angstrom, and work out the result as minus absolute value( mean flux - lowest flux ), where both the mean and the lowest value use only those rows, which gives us -0.055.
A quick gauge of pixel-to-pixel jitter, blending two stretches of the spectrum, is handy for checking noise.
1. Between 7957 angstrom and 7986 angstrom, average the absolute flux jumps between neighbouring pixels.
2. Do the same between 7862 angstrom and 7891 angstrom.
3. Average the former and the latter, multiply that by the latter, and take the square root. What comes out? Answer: 0.037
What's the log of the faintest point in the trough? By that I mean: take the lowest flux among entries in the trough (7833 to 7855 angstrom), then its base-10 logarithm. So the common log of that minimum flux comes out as 0.017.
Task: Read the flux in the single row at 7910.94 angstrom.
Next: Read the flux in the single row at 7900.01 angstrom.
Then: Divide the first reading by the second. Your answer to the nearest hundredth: 0.89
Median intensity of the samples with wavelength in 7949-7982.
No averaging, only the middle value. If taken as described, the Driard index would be 1.11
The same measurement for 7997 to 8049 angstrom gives 1.13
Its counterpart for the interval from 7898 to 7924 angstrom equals 1.16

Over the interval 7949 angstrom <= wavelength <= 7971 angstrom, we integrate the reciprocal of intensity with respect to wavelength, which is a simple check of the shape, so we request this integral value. 19.9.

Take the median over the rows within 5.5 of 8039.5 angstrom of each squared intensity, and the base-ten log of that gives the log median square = 0.091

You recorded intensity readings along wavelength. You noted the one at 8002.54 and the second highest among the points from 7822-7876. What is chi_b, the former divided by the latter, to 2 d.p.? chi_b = 1.03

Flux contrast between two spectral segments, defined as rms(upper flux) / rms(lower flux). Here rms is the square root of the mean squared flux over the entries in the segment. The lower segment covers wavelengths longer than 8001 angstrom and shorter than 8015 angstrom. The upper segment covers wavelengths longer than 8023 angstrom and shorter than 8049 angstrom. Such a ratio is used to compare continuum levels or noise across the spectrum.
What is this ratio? 0.97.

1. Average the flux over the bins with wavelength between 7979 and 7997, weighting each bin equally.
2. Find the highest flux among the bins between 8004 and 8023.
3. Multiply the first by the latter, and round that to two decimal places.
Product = 1.33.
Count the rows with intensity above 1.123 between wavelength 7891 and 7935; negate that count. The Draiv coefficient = -7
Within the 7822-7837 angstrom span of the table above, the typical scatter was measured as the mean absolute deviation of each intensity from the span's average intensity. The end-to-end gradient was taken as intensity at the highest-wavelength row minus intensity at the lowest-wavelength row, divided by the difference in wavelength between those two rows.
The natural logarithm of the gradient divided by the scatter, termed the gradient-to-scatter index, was -2.9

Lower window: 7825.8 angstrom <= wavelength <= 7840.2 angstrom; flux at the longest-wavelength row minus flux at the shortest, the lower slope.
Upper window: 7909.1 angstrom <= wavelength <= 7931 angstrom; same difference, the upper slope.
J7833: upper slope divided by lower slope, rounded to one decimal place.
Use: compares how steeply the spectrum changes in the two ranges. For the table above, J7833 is 0.3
